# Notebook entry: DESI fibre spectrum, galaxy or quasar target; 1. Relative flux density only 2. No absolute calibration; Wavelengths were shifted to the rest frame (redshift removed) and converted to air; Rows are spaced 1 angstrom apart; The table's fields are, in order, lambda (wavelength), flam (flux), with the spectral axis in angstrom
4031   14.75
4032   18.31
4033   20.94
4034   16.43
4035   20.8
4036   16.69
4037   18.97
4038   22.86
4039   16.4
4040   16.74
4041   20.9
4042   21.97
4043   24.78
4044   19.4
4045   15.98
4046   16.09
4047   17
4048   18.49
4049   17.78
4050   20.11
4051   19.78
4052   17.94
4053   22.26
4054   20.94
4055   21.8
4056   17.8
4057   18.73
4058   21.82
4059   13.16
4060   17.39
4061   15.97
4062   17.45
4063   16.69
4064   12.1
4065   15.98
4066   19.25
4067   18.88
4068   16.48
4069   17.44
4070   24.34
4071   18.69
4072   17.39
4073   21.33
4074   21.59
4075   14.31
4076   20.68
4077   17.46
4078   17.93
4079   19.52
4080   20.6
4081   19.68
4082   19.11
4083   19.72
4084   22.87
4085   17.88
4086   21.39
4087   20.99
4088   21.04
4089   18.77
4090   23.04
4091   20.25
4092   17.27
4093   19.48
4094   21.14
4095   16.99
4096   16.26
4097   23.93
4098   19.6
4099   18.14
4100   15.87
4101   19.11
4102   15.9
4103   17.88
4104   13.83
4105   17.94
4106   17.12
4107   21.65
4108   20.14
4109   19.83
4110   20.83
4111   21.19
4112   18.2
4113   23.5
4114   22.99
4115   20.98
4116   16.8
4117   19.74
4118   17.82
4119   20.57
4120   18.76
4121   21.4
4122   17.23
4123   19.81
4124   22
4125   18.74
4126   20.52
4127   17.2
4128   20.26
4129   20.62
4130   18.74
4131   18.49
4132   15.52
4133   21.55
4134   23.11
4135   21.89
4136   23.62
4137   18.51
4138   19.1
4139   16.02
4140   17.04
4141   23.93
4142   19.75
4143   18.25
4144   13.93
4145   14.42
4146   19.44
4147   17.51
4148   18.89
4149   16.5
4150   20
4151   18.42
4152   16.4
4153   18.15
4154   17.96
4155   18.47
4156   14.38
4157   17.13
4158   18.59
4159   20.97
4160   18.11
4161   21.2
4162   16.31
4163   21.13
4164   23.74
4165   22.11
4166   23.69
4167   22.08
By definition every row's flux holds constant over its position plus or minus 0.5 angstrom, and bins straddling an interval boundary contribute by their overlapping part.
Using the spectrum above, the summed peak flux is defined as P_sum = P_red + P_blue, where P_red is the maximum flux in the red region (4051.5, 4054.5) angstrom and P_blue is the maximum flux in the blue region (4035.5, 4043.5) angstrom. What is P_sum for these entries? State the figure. 47.0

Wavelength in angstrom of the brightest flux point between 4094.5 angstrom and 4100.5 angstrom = 4097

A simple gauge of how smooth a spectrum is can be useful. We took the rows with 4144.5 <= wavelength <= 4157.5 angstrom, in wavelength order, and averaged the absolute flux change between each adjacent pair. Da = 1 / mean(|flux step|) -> 0.44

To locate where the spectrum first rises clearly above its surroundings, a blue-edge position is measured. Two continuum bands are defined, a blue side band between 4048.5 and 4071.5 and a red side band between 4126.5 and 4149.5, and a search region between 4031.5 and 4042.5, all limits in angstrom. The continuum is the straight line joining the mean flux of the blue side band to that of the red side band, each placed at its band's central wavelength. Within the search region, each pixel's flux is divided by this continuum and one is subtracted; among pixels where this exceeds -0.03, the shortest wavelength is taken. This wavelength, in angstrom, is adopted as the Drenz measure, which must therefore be 4032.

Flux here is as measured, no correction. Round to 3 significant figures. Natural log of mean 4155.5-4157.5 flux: 2.76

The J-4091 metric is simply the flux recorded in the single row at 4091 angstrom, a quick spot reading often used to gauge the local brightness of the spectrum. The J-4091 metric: 20.25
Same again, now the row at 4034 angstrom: 16.43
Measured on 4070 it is 24.34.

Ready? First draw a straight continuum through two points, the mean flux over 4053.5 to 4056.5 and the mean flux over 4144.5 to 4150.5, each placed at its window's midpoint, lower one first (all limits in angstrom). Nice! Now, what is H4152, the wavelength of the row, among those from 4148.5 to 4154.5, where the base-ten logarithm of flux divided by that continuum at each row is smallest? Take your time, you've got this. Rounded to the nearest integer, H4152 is 4152 angstrom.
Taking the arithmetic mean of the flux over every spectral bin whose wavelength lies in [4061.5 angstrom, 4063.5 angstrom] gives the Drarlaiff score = 17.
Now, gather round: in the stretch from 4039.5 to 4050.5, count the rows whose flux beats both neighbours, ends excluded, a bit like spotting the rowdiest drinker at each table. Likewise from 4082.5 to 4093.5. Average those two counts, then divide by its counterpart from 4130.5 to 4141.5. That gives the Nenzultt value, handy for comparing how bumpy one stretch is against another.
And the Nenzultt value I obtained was 1.00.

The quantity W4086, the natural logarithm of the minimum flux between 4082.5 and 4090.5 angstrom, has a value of 2.88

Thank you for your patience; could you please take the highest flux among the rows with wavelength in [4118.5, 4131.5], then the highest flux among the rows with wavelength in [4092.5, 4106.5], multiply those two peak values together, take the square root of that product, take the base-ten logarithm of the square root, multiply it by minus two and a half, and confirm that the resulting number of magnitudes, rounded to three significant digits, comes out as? -3.40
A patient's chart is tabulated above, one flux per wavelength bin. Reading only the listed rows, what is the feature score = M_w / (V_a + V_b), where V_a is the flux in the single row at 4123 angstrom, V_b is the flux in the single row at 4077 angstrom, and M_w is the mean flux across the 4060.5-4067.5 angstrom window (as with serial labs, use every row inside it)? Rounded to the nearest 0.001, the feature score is 0.446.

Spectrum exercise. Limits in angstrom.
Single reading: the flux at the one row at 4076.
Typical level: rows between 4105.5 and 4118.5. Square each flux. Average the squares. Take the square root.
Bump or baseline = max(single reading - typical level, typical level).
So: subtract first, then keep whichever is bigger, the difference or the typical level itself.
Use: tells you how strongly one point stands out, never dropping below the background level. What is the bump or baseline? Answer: 20.2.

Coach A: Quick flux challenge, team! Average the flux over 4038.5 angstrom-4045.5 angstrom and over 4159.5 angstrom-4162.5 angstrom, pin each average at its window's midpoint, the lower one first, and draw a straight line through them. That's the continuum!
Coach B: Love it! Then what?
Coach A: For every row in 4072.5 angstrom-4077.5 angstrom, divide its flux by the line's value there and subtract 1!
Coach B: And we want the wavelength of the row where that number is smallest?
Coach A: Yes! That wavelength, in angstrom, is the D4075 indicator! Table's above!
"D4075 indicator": 4075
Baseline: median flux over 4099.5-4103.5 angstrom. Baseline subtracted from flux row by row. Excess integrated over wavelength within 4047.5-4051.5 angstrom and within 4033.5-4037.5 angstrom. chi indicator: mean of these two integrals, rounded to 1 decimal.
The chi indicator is 7.0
